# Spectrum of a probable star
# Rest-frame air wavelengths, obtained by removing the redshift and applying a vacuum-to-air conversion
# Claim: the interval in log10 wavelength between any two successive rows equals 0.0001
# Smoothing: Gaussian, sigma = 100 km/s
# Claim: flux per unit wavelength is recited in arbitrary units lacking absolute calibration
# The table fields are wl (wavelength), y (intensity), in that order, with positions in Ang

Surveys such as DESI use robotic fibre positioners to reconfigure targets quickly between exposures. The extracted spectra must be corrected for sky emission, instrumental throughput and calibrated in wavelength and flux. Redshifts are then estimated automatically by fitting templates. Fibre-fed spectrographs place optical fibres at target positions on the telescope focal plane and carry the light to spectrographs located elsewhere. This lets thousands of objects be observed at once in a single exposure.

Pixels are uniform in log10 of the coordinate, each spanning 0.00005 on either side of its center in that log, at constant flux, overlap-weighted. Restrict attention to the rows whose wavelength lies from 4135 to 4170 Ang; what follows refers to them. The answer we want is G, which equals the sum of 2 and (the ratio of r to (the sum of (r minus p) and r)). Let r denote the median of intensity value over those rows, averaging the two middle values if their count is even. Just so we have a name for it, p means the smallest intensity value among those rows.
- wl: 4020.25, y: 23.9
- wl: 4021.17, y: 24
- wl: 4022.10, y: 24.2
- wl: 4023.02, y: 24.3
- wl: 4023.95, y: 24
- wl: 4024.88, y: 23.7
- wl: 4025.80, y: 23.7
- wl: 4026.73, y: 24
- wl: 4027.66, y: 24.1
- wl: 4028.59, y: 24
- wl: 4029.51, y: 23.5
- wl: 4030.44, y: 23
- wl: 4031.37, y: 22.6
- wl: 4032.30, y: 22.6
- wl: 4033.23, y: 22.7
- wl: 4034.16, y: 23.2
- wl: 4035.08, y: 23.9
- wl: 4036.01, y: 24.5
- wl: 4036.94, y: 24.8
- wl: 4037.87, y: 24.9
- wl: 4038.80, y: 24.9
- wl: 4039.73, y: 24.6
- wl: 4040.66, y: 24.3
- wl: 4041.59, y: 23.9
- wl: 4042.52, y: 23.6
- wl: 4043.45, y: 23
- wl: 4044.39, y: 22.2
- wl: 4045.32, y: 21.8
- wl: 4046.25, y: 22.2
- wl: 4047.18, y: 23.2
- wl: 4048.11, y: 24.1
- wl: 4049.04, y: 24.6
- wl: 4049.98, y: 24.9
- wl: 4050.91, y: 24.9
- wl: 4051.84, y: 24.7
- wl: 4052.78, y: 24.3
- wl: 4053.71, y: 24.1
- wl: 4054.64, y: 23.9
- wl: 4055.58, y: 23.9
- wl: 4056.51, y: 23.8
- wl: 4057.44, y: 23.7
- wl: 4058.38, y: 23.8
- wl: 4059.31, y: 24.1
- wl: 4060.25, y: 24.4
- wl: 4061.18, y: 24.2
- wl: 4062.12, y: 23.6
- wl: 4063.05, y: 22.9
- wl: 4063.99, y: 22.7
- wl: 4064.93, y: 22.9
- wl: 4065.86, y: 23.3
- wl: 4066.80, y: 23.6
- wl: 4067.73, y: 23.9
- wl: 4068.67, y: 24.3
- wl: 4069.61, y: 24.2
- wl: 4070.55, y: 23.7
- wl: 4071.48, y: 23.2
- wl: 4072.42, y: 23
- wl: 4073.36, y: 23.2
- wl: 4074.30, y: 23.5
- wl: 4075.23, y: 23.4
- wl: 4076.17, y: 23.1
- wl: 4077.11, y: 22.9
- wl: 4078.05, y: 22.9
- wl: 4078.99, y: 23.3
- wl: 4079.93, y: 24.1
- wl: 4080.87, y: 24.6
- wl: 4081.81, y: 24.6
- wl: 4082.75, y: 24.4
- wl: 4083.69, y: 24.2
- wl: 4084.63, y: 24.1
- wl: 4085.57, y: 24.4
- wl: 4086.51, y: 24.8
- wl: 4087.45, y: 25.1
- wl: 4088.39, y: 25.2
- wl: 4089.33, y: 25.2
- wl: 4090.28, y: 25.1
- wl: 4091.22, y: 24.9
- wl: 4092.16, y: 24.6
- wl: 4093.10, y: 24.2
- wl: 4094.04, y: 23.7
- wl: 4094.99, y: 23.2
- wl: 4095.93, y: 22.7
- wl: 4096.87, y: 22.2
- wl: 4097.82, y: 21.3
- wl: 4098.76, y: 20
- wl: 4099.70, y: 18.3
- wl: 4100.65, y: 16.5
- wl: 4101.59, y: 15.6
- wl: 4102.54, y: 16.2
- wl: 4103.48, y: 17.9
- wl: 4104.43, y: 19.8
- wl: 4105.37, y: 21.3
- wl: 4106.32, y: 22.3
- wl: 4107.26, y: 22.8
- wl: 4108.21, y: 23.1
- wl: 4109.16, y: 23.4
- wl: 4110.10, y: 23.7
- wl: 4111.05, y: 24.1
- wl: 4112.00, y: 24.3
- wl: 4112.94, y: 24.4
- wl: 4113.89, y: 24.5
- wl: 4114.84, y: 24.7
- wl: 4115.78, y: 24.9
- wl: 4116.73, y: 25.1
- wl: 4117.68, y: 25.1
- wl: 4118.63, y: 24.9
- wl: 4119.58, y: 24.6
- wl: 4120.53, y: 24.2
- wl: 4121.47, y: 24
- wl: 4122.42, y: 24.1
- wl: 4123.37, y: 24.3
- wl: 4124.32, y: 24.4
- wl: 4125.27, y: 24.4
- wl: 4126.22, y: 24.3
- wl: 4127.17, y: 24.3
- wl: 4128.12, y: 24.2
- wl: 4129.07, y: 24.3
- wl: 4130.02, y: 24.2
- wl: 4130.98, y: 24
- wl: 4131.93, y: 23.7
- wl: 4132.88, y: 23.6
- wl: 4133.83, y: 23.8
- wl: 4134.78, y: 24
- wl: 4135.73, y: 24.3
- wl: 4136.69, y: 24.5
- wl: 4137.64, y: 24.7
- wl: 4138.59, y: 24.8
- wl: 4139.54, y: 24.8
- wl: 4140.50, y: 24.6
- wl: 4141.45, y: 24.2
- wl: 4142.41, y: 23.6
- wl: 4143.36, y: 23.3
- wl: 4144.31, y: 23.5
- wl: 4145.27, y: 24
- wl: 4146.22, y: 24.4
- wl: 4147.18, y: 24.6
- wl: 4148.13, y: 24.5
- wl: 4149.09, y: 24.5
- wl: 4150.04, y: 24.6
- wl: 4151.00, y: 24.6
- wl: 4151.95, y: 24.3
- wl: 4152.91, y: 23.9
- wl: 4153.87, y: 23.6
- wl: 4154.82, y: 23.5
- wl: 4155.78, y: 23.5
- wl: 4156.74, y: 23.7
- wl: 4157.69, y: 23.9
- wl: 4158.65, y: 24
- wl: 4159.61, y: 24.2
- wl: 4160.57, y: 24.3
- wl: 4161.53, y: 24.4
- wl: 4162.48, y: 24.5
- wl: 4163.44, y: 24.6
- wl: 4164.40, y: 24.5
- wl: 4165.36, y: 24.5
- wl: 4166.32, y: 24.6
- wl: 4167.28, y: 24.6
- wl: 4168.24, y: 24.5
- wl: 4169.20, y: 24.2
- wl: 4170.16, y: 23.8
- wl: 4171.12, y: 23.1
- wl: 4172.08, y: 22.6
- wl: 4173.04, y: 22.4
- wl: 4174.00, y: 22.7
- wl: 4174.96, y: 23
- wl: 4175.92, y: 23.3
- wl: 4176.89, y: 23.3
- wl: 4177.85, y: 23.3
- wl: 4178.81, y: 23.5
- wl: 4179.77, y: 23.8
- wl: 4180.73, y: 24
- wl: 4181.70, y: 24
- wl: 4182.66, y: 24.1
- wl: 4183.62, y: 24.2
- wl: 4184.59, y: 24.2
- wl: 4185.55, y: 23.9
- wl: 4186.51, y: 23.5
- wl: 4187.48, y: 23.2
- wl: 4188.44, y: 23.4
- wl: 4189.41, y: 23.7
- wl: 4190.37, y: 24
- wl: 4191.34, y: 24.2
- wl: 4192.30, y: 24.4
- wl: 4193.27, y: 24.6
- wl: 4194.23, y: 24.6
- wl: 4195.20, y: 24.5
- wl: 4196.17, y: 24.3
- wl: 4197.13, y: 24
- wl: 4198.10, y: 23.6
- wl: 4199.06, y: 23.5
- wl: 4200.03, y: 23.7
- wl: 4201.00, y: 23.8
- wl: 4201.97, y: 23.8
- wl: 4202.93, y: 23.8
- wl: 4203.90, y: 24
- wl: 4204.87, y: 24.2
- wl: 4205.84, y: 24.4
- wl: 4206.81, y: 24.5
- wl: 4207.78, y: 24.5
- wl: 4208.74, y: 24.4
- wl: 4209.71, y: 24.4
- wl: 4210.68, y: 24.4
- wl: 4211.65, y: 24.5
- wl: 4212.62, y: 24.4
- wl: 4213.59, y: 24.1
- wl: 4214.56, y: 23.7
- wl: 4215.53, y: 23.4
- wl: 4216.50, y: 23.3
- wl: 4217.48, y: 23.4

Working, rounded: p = 23.3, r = 24.4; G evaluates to 2.96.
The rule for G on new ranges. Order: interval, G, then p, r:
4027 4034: 2.98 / 22.6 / 23.0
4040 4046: 2.94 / 21.8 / 23.3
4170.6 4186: 2.96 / 22.4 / 23.4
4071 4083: 2.98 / 22.9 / 23.3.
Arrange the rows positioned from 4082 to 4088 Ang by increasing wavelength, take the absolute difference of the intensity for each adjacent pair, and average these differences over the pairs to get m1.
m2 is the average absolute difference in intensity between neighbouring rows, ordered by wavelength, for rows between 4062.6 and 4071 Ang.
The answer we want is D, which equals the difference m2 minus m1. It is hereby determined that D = 0.04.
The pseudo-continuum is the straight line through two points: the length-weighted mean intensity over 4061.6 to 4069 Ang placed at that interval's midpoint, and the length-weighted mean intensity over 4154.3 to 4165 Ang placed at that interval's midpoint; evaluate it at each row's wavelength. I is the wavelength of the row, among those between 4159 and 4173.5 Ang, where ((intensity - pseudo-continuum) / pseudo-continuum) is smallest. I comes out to 4173.04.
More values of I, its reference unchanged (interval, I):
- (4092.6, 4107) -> 4101.59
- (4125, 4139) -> 4132.88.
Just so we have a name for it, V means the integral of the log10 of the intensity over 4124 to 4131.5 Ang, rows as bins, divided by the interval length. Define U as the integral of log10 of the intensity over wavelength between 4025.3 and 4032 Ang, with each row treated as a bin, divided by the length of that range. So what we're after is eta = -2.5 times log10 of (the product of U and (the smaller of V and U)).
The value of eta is -0.686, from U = 1.37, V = 1.38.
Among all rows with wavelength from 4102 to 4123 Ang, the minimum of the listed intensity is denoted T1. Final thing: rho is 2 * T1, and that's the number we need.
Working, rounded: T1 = 16.2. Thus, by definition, 32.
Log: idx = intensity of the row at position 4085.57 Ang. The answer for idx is 24.4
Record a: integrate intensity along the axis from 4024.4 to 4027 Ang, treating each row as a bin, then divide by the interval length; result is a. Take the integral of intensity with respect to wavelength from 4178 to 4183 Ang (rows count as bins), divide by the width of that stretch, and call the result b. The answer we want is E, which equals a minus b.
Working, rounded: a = 23.8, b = 23.8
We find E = -0.06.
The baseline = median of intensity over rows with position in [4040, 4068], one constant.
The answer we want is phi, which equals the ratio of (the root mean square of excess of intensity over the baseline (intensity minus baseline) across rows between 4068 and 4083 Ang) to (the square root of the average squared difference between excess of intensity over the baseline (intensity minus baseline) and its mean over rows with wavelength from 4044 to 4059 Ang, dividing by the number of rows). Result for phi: 0.68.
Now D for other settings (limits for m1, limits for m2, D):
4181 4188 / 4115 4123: 0.00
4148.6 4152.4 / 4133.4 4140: 0.03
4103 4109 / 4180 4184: -0.97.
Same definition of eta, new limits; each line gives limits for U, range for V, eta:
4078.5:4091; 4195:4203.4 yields -0.706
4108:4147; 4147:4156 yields -0.706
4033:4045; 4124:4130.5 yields -0.696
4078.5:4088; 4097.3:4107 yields -0.620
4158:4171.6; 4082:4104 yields -0.675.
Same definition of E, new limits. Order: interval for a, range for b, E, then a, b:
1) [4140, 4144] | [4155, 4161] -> 0.02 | 23.9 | 23.9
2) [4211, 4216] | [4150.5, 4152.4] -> -0.44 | 24.0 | 24.5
